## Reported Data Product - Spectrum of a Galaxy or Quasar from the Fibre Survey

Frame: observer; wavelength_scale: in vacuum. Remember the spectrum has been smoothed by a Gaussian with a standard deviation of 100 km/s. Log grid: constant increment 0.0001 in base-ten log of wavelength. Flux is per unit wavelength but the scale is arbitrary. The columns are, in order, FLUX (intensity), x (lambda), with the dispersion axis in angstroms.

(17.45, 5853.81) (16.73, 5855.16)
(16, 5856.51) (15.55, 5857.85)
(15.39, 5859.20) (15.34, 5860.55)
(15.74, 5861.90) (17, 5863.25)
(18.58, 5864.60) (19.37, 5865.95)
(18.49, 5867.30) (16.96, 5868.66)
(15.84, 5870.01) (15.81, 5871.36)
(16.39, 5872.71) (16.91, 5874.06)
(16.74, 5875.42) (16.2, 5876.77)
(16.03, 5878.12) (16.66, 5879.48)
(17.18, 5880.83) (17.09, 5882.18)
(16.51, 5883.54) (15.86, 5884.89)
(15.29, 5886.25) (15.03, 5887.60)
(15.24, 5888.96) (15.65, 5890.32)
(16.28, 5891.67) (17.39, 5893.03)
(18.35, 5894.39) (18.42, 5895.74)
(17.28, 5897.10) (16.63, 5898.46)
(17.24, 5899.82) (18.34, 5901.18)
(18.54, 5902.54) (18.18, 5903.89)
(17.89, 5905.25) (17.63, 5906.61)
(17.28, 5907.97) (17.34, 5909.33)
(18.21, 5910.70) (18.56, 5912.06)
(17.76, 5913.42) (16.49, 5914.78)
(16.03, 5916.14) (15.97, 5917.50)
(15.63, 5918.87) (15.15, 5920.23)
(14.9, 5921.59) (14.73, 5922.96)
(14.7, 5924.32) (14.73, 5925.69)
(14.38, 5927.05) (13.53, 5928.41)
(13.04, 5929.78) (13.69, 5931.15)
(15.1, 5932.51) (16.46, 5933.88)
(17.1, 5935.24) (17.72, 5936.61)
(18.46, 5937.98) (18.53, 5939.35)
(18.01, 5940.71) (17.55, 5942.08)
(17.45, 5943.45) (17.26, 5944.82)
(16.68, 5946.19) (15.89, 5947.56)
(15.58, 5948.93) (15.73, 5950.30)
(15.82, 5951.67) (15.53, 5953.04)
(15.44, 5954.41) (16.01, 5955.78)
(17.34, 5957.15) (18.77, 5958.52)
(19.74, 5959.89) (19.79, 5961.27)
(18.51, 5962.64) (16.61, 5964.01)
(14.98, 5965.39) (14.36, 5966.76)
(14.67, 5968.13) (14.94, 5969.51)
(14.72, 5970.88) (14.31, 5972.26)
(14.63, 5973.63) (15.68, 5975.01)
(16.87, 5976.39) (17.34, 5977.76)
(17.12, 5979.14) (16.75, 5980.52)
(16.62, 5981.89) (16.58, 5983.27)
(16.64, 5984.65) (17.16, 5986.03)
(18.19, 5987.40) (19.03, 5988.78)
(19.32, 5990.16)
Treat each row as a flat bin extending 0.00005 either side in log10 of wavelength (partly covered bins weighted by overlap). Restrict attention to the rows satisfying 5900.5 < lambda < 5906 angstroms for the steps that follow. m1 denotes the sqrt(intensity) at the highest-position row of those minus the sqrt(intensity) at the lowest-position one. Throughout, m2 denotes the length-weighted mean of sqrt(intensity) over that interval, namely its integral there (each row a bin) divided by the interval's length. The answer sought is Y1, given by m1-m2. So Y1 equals -4.33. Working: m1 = -0.05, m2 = 4.3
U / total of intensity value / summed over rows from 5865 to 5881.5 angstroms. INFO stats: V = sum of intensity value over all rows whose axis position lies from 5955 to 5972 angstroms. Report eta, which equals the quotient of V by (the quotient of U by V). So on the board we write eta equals 198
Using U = 203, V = 200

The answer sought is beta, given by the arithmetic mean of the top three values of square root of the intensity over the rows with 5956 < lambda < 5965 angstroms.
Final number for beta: 4.41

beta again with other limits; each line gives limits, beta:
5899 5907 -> 4.28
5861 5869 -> 4.34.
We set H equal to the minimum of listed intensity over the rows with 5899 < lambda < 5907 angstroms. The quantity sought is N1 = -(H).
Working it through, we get -17.2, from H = 17.24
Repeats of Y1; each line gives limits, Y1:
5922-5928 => -3.87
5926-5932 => -3.81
